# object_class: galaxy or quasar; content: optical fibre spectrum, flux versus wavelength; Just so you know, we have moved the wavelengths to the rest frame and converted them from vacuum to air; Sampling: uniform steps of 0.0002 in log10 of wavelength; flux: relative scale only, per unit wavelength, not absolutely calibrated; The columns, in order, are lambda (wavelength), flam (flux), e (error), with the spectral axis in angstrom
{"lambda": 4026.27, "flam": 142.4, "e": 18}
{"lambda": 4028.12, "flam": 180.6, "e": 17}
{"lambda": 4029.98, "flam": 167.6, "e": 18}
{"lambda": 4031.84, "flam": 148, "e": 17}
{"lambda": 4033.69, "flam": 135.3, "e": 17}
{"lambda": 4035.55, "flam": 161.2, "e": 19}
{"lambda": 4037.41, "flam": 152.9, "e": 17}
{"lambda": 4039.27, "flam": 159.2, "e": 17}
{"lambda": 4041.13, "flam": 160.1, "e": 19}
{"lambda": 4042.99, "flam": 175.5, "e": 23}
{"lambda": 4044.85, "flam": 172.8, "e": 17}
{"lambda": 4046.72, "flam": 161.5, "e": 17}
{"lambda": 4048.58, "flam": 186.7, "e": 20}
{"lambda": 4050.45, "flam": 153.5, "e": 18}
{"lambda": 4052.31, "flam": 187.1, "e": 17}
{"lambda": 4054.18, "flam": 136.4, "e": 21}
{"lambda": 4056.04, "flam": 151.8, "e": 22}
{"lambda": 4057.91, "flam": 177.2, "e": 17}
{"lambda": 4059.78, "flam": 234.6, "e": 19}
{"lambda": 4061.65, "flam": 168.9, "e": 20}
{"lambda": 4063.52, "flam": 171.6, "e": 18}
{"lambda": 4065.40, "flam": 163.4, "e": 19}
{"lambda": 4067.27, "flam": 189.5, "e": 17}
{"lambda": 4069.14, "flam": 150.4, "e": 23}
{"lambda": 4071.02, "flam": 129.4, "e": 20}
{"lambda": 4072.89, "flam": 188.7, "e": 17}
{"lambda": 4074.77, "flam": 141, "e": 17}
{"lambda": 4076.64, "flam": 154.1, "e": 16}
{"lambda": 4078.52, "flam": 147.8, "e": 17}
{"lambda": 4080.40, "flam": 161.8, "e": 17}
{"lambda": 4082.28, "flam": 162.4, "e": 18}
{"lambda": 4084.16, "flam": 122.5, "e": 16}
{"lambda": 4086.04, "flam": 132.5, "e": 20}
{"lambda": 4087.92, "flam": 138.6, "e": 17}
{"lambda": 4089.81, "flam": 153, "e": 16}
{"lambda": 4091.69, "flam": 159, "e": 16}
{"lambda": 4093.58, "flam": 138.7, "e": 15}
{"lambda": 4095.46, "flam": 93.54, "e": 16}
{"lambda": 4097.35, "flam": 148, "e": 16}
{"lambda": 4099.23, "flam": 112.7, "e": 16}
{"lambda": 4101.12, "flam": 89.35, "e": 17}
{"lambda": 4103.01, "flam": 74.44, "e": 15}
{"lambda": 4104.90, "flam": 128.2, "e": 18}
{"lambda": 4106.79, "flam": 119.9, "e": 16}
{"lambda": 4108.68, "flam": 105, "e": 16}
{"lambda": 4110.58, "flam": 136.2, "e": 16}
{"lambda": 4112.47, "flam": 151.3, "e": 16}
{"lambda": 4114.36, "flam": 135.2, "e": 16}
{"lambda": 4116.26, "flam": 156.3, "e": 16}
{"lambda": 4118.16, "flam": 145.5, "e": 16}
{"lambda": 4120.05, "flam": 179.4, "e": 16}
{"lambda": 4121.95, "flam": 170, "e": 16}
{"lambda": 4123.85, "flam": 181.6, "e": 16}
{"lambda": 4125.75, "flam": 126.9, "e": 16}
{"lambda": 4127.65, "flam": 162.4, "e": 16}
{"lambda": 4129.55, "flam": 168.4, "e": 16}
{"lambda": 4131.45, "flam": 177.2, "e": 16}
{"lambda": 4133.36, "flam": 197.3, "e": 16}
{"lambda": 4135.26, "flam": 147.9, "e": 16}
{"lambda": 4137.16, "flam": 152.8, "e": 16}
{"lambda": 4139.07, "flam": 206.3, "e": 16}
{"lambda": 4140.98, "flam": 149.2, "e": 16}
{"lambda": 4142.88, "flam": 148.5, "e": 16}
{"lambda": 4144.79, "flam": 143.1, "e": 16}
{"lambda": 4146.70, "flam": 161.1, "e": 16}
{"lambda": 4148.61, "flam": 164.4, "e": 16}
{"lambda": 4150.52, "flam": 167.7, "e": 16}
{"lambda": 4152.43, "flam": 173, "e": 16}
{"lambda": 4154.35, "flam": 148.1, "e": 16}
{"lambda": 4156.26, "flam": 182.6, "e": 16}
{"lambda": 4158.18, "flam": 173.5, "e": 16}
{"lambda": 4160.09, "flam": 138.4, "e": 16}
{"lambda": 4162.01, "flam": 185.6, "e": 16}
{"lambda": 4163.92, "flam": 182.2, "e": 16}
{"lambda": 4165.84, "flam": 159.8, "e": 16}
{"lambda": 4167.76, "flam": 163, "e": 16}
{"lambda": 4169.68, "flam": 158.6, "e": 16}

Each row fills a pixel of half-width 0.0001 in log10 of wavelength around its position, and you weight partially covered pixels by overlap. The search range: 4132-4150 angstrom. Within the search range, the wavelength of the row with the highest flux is 4139.07 angstrom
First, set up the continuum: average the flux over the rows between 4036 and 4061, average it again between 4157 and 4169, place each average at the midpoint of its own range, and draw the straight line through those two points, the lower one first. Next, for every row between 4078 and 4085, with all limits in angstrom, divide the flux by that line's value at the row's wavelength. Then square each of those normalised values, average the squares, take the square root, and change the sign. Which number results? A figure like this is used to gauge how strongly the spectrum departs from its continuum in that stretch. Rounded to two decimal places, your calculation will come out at -0.88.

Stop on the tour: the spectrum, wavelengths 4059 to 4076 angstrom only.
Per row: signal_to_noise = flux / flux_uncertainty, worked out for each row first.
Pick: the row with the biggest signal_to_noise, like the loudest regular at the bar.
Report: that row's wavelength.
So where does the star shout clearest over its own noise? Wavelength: 4059.78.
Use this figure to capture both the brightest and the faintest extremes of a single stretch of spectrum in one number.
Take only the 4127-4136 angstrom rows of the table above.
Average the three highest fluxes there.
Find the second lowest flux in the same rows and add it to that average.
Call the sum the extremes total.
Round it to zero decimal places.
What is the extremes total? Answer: 343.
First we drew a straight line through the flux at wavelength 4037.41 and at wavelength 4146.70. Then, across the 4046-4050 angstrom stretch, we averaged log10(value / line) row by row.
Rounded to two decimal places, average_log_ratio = 0.05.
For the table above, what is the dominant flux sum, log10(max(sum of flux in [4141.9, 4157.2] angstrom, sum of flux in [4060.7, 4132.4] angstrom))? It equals 3.74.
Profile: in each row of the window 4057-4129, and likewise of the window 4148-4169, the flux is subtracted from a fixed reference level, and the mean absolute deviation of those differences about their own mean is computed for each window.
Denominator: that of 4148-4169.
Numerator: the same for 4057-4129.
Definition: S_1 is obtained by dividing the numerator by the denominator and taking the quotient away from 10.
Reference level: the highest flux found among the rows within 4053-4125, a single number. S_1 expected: 7.96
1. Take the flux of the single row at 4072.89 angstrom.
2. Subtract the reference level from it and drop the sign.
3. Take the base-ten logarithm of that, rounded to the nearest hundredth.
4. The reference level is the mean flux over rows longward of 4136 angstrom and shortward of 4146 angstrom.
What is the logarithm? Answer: 1.46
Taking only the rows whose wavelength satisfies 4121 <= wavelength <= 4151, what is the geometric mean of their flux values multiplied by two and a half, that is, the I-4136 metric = 407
